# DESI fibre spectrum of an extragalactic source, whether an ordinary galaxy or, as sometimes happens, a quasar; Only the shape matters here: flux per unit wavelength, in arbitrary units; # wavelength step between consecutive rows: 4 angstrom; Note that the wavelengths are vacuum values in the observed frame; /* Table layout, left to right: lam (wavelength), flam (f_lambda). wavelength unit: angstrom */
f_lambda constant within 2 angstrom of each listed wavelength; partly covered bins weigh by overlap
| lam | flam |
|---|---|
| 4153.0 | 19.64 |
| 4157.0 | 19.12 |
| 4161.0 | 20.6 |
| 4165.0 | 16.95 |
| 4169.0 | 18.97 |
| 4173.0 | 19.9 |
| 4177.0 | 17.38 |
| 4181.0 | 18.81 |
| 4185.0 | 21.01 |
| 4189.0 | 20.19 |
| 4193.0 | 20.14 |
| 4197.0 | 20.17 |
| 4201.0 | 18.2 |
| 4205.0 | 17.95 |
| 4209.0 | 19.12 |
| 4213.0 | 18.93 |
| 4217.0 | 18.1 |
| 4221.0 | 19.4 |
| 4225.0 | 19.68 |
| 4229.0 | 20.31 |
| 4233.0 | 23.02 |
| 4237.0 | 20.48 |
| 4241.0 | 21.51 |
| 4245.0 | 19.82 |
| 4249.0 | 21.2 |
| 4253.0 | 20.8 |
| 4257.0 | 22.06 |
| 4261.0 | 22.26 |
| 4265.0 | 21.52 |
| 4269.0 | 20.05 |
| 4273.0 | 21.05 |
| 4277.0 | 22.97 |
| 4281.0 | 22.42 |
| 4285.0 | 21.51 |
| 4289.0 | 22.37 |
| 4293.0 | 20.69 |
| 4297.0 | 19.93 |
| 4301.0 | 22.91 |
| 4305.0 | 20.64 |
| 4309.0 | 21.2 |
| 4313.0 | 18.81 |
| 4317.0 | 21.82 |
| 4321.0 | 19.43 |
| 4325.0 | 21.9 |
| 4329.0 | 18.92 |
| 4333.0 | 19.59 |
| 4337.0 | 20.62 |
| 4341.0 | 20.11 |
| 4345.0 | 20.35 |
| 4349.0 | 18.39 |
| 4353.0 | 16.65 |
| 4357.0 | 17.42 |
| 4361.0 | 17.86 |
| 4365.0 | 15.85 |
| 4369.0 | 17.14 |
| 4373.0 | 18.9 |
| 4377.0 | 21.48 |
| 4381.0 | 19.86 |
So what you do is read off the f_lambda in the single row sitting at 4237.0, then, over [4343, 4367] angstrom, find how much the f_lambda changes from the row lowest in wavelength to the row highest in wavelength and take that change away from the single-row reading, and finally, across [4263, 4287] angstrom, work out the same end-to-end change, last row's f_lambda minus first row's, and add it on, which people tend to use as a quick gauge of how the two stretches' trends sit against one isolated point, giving 25.0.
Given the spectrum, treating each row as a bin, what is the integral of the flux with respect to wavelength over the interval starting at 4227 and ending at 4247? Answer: 421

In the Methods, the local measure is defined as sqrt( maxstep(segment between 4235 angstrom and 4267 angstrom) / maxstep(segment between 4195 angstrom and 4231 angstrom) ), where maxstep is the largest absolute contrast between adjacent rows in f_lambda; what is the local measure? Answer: 0.93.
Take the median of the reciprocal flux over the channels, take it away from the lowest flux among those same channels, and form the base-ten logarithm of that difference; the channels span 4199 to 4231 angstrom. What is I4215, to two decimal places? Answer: 1.25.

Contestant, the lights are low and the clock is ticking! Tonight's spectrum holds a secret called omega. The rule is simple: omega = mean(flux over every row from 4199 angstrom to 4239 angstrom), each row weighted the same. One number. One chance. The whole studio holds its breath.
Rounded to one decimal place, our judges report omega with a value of 19.5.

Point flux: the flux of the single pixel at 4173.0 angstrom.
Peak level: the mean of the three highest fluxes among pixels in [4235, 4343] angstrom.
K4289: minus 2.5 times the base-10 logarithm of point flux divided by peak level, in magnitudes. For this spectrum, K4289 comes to 0.146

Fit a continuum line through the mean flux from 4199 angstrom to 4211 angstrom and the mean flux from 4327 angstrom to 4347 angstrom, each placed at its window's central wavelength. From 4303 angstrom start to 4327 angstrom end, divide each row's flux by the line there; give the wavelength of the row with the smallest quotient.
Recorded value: 4313.0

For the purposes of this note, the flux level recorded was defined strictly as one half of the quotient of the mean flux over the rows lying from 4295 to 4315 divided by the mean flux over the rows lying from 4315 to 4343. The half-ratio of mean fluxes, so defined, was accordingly 0.509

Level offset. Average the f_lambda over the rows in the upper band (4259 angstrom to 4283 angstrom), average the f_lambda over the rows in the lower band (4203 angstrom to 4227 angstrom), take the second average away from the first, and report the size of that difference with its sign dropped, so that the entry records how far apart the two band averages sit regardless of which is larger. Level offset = 2.8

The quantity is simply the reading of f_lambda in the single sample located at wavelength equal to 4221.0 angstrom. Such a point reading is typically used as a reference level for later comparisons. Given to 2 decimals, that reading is 19.40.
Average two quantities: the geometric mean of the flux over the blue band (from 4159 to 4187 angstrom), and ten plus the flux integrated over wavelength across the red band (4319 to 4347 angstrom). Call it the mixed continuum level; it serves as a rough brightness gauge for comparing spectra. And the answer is 296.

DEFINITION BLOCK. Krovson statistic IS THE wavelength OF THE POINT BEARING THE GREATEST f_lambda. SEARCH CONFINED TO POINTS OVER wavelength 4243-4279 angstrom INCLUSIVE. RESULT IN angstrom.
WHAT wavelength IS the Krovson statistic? 4277.0 angstrom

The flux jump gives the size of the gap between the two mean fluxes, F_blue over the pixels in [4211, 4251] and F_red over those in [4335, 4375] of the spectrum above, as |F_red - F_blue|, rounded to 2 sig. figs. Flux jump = 1.9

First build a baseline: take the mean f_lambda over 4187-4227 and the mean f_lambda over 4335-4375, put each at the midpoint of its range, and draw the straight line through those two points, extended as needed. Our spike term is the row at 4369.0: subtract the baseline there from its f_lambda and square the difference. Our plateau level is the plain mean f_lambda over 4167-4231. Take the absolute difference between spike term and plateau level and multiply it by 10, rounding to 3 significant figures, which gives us 180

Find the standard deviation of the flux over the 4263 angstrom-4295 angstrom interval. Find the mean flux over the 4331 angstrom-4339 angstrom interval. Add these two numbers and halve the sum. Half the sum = 10.5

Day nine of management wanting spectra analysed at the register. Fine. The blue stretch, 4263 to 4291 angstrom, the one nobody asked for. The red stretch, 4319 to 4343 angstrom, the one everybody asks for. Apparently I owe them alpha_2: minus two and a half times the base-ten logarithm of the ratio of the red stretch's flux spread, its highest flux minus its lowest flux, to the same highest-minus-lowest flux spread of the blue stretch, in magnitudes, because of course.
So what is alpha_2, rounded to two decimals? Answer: -0.02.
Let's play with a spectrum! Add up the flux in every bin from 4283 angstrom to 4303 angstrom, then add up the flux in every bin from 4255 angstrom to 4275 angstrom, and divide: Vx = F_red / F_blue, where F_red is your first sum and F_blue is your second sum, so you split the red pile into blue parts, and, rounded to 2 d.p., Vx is 1.00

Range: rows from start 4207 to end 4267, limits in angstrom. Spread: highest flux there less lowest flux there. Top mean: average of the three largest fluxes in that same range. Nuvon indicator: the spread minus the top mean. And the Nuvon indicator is -17.5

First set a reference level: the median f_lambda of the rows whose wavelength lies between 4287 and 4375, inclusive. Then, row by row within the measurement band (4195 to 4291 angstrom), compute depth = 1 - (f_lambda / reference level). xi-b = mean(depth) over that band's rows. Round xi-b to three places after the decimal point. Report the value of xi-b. -0.044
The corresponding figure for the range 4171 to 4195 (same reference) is 0.010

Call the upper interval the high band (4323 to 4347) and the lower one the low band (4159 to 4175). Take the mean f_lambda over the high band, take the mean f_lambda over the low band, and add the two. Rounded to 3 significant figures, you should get 39.4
